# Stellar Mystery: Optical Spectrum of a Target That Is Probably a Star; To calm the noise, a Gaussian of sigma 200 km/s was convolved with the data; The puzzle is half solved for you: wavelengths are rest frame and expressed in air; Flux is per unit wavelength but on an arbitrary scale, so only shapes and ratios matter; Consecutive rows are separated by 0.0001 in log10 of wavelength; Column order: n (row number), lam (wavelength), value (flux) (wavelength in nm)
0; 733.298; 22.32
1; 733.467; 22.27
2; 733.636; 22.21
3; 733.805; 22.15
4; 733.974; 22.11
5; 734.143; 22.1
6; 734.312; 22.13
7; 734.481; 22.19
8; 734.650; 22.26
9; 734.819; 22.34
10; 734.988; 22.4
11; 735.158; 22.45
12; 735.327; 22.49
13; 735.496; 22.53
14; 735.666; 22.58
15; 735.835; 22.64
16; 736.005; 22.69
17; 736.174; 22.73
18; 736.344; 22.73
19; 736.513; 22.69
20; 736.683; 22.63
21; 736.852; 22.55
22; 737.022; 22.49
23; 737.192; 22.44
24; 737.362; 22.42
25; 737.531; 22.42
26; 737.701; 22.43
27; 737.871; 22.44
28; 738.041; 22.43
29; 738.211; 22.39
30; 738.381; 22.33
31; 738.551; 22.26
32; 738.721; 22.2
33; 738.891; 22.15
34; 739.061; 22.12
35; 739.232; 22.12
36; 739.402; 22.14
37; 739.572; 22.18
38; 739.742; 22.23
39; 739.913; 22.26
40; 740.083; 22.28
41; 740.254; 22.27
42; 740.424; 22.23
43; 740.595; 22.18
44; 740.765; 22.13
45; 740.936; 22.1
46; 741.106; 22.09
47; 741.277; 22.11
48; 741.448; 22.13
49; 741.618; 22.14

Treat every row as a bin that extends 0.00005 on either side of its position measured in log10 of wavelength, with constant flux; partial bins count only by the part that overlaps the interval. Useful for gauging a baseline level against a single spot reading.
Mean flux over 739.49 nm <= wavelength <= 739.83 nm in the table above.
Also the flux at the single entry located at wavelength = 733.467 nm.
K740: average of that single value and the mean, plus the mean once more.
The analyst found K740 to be 44.4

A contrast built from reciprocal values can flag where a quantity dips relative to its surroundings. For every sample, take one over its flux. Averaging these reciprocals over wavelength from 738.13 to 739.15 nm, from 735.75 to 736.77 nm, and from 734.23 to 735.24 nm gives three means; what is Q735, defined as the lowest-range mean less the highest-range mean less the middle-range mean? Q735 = -0.0442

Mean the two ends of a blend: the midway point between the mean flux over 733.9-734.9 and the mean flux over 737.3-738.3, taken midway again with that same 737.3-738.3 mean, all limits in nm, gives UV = 22.4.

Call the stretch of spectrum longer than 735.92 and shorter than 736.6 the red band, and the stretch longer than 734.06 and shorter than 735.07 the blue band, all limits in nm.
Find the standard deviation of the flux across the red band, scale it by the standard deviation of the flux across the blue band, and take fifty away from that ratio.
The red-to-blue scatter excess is -49.8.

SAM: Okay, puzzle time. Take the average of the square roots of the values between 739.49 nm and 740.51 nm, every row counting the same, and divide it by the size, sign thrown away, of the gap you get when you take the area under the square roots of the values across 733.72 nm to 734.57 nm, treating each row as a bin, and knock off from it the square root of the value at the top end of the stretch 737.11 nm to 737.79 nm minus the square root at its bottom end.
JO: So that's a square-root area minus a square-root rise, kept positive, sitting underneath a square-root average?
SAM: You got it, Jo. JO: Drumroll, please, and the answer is 1.2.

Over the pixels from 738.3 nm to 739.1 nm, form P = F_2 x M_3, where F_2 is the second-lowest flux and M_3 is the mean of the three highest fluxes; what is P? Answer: 493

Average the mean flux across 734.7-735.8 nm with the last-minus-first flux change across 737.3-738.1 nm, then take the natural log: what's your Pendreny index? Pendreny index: 2.42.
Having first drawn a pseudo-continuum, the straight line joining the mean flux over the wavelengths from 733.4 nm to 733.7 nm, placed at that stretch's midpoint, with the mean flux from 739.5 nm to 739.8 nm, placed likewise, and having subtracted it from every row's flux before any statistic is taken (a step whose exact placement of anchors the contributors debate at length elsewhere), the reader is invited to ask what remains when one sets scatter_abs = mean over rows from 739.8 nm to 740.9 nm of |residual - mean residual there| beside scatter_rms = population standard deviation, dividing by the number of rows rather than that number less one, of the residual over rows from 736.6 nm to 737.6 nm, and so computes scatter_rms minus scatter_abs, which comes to 0.030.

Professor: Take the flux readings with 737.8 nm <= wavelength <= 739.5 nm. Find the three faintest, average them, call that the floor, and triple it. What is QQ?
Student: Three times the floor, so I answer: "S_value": 66.4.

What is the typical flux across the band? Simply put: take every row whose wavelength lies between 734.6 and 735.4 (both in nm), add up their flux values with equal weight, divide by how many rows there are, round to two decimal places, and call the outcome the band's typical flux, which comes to 22.39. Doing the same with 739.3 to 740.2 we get 22.22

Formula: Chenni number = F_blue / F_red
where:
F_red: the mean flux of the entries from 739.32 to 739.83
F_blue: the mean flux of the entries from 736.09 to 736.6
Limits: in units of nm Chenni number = 1.02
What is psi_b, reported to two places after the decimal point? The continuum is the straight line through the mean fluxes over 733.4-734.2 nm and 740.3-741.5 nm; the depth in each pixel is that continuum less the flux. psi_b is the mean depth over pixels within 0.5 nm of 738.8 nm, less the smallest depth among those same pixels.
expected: 0.13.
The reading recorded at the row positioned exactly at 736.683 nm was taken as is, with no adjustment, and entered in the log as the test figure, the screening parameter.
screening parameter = 22.63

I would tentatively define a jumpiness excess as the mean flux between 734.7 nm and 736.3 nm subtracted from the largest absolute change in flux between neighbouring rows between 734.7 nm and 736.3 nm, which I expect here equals -22.5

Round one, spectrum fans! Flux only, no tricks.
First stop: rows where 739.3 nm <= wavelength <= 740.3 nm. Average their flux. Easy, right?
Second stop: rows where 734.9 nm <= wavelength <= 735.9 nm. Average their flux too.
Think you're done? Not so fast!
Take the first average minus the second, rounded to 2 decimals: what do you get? -0.29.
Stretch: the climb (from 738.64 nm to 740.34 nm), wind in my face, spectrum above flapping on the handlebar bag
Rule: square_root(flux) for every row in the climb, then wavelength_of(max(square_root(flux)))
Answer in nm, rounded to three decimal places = 740.083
